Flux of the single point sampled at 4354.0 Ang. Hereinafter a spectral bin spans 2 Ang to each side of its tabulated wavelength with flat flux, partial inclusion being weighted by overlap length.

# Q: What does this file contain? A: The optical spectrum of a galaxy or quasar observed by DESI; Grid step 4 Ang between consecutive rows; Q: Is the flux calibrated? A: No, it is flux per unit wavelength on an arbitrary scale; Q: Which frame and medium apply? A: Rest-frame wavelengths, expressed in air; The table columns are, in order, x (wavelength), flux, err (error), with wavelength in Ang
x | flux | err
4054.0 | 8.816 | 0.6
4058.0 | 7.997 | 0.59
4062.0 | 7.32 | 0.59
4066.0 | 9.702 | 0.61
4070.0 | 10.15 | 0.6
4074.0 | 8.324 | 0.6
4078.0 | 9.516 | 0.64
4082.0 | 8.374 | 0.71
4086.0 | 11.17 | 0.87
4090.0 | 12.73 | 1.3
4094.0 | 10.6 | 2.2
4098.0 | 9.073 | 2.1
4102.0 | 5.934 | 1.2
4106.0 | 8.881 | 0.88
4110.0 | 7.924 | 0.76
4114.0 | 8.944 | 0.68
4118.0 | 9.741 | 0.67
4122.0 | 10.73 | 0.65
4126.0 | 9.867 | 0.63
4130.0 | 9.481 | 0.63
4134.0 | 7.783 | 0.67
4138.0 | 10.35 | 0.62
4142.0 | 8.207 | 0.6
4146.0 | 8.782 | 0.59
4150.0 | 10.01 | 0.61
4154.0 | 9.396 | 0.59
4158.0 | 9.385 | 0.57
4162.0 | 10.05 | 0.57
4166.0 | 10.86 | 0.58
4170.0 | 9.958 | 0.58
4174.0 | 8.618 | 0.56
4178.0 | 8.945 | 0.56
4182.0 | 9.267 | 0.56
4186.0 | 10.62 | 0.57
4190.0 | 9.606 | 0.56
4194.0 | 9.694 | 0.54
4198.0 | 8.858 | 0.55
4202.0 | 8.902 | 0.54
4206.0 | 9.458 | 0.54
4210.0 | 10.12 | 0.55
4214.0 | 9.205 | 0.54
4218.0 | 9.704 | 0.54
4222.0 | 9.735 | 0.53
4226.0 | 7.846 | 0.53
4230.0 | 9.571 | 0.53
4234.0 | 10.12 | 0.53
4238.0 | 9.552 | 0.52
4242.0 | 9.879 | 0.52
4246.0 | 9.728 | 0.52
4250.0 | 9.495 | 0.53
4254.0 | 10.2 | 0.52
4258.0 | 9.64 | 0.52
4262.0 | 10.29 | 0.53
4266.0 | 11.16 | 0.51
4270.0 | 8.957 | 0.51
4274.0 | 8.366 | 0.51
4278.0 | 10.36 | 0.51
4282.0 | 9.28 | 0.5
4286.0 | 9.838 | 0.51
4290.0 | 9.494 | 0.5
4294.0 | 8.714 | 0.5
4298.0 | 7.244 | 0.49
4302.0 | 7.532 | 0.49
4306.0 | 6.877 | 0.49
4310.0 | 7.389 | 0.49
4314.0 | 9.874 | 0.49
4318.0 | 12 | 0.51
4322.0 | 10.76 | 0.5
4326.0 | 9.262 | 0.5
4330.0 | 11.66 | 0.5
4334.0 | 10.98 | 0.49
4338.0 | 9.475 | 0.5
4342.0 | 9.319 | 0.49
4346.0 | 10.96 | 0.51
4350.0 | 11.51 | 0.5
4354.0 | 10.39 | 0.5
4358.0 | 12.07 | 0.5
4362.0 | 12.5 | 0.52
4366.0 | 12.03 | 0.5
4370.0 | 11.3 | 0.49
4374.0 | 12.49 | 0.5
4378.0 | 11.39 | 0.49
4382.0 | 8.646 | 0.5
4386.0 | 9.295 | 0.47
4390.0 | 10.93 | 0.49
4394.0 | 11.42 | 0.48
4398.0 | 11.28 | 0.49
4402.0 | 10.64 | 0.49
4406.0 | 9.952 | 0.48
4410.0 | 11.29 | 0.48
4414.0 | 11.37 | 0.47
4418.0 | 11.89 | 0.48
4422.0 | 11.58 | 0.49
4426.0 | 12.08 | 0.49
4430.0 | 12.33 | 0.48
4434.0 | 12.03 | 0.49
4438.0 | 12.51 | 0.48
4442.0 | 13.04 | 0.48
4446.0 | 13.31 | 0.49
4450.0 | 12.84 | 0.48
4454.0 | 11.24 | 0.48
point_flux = 10.39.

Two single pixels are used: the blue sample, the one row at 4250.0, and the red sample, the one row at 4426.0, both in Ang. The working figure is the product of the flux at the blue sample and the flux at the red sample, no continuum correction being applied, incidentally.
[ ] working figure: 115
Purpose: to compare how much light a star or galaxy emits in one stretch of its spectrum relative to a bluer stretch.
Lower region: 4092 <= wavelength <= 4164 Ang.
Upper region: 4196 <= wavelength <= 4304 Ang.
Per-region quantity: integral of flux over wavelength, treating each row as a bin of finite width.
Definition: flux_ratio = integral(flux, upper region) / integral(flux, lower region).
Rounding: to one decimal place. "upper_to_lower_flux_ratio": 1.5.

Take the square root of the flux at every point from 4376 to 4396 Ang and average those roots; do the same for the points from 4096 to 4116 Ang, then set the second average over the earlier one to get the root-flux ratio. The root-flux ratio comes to 0.89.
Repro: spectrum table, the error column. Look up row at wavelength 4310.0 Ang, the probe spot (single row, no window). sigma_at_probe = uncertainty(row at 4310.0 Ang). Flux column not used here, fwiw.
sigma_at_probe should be 0.490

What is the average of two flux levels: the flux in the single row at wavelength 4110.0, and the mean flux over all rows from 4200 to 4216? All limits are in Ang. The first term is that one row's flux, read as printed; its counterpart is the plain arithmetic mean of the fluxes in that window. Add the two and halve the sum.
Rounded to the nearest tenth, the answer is 8.7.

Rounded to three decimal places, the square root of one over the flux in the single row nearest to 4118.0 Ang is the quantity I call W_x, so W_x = 0.320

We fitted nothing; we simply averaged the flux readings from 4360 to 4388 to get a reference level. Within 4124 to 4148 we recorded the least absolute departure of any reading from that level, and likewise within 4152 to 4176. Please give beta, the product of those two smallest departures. 0.2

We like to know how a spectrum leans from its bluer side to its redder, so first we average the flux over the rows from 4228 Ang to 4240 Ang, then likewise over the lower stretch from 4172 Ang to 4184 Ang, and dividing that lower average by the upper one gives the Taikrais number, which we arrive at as 0.92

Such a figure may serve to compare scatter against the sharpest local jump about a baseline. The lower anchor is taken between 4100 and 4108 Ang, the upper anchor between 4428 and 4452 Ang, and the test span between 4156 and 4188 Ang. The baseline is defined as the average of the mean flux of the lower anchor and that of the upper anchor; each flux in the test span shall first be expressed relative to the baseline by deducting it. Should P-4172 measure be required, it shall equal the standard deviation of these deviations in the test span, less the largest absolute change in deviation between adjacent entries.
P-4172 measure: -0.6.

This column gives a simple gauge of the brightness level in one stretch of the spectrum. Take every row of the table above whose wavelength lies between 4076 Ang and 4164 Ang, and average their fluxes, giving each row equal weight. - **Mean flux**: 9.4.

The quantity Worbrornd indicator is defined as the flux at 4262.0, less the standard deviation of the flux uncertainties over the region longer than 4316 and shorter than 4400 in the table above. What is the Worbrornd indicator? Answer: 10.3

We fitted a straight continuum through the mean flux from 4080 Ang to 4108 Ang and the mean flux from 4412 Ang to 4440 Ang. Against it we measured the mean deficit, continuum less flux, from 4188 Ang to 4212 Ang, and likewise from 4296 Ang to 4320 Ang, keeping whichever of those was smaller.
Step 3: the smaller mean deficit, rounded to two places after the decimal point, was 0.87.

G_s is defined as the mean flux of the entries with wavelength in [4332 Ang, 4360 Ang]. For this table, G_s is 10.7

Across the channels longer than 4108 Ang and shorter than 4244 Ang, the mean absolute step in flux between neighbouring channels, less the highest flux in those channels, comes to -10.0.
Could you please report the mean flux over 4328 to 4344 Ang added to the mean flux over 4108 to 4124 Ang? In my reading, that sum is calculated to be 19.7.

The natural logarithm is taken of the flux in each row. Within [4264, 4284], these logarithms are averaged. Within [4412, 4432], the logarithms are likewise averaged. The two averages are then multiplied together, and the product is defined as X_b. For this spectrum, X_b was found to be 5.6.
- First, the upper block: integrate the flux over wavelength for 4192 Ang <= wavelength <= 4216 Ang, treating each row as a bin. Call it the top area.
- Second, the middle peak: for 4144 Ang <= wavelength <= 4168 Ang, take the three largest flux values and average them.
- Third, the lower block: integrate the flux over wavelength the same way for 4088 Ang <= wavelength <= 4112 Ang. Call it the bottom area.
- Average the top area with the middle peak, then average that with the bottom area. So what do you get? 169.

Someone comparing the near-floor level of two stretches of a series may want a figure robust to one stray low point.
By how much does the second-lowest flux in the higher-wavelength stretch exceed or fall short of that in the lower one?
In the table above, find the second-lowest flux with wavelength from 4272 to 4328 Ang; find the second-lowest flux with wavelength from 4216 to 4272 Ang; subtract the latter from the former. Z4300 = -1.7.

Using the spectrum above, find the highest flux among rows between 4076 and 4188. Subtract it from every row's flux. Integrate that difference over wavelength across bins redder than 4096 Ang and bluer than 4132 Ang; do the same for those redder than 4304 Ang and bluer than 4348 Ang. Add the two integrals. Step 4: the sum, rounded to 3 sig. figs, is -262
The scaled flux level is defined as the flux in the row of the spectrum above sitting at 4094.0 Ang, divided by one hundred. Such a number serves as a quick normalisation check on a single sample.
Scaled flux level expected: 0.106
